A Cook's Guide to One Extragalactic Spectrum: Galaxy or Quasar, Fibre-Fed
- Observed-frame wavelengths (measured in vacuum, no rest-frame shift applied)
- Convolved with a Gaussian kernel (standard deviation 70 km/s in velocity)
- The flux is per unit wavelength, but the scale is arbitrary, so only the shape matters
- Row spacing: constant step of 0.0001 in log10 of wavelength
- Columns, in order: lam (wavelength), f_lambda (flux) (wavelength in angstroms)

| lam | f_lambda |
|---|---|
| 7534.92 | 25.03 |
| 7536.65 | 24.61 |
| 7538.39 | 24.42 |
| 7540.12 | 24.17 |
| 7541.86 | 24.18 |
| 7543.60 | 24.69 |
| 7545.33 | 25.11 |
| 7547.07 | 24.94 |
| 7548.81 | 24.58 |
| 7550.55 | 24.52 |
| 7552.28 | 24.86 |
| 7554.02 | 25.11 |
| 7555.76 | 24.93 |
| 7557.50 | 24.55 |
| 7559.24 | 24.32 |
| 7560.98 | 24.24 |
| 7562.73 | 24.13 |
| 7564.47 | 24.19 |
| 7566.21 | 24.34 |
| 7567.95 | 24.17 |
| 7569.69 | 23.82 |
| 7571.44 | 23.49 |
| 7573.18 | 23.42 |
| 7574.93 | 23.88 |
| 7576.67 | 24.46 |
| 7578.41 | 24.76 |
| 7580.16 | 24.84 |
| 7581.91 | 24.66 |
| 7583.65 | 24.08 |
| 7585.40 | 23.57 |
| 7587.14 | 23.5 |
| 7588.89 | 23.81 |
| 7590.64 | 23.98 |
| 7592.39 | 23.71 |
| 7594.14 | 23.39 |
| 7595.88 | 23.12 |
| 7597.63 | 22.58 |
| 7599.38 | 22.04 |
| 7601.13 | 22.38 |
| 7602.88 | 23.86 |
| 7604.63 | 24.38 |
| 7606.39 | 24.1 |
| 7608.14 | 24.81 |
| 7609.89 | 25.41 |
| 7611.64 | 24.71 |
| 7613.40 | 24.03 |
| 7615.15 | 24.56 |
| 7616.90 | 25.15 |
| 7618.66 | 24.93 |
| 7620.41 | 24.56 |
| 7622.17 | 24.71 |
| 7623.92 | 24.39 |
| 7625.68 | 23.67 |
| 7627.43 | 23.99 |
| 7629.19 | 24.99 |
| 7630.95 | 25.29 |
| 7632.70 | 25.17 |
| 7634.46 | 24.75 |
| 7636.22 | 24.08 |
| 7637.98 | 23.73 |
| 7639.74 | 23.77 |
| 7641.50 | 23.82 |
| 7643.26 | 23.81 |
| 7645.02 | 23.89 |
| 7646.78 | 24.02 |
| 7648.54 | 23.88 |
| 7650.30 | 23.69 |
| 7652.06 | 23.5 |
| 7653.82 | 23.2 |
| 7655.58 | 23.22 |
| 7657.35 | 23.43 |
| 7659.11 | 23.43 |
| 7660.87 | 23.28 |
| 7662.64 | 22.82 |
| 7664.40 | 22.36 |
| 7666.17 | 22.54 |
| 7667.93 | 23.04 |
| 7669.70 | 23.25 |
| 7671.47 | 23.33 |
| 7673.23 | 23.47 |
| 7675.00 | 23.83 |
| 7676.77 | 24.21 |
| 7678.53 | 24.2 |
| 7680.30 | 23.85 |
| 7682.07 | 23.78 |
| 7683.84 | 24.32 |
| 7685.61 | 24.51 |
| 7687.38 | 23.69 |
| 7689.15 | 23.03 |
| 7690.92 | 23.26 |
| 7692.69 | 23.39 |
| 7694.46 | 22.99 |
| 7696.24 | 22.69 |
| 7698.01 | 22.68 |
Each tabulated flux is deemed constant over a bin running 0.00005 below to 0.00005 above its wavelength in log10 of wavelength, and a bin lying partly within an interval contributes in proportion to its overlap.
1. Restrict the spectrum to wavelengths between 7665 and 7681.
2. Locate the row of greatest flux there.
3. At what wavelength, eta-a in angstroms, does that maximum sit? 7676.77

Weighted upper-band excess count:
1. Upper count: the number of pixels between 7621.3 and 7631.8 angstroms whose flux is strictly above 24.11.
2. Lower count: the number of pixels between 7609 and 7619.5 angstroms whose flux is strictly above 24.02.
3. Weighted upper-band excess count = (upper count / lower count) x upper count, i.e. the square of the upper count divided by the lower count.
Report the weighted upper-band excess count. 2.7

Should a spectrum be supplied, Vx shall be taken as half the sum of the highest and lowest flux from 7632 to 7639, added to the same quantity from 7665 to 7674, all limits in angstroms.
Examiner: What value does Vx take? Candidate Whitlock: 47.5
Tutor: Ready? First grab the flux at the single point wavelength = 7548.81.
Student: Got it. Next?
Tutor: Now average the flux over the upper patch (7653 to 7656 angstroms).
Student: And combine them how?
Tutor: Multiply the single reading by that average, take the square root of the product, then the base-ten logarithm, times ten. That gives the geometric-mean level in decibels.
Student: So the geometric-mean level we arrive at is 13.8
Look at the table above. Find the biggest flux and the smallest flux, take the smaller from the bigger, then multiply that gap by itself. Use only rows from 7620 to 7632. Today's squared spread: 2.6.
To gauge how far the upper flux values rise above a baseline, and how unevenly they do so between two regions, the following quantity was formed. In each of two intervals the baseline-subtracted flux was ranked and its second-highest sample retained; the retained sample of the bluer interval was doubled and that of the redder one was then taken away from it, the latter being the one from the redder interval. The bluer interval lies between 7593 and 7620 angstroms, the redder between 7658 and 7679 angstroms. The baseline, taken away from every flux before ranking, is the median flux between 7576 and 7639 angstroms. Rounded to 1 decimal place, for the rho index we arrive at 1.9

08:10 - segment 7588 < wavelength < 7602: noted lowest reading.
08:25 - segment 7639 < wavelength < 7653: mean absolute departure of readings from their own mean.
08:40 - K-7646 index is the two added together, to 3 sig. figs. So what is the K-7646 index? 22.1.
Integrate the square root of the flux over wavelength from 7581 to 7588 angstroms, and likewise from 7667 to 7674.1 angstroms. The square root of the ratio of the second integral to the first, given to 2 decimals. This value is 1.00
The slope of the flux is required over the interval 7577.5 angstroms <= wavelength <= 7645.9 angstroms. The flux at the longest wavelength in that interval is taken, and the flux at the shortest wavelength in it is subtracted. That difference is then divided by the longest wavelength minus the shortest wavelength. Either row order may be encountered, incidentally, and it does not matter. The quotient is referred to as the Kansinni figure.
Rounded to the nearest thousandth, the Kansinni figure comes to -0.013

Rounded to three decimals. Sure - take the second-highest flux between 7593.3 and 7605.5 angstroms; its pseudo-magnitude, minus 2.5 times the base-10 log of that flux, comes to -3.444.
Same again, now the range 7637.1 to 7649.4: -3.446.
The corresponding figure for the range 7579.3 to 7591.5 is -3.480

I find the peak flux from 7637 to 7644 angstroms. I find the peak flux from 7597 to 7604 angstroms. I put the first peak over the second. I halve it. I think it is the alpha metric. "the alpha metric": 0.499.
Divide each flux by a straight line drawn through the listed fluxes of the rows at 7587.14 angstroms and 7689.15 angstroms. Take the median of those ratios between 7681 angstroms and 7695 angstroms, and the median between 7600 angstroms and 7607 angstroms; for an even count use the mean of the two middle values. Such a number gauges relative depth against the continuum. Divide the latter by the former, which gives 1.00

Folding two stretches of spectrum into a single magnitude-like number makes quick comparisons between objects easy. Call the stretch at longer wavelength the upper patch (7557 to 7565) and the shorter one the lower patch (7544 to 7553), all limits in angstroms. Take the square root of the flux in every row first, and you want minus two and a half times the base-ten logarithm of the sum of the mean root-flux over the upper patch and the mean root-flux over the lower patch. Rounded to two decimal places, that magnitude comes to -2.49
